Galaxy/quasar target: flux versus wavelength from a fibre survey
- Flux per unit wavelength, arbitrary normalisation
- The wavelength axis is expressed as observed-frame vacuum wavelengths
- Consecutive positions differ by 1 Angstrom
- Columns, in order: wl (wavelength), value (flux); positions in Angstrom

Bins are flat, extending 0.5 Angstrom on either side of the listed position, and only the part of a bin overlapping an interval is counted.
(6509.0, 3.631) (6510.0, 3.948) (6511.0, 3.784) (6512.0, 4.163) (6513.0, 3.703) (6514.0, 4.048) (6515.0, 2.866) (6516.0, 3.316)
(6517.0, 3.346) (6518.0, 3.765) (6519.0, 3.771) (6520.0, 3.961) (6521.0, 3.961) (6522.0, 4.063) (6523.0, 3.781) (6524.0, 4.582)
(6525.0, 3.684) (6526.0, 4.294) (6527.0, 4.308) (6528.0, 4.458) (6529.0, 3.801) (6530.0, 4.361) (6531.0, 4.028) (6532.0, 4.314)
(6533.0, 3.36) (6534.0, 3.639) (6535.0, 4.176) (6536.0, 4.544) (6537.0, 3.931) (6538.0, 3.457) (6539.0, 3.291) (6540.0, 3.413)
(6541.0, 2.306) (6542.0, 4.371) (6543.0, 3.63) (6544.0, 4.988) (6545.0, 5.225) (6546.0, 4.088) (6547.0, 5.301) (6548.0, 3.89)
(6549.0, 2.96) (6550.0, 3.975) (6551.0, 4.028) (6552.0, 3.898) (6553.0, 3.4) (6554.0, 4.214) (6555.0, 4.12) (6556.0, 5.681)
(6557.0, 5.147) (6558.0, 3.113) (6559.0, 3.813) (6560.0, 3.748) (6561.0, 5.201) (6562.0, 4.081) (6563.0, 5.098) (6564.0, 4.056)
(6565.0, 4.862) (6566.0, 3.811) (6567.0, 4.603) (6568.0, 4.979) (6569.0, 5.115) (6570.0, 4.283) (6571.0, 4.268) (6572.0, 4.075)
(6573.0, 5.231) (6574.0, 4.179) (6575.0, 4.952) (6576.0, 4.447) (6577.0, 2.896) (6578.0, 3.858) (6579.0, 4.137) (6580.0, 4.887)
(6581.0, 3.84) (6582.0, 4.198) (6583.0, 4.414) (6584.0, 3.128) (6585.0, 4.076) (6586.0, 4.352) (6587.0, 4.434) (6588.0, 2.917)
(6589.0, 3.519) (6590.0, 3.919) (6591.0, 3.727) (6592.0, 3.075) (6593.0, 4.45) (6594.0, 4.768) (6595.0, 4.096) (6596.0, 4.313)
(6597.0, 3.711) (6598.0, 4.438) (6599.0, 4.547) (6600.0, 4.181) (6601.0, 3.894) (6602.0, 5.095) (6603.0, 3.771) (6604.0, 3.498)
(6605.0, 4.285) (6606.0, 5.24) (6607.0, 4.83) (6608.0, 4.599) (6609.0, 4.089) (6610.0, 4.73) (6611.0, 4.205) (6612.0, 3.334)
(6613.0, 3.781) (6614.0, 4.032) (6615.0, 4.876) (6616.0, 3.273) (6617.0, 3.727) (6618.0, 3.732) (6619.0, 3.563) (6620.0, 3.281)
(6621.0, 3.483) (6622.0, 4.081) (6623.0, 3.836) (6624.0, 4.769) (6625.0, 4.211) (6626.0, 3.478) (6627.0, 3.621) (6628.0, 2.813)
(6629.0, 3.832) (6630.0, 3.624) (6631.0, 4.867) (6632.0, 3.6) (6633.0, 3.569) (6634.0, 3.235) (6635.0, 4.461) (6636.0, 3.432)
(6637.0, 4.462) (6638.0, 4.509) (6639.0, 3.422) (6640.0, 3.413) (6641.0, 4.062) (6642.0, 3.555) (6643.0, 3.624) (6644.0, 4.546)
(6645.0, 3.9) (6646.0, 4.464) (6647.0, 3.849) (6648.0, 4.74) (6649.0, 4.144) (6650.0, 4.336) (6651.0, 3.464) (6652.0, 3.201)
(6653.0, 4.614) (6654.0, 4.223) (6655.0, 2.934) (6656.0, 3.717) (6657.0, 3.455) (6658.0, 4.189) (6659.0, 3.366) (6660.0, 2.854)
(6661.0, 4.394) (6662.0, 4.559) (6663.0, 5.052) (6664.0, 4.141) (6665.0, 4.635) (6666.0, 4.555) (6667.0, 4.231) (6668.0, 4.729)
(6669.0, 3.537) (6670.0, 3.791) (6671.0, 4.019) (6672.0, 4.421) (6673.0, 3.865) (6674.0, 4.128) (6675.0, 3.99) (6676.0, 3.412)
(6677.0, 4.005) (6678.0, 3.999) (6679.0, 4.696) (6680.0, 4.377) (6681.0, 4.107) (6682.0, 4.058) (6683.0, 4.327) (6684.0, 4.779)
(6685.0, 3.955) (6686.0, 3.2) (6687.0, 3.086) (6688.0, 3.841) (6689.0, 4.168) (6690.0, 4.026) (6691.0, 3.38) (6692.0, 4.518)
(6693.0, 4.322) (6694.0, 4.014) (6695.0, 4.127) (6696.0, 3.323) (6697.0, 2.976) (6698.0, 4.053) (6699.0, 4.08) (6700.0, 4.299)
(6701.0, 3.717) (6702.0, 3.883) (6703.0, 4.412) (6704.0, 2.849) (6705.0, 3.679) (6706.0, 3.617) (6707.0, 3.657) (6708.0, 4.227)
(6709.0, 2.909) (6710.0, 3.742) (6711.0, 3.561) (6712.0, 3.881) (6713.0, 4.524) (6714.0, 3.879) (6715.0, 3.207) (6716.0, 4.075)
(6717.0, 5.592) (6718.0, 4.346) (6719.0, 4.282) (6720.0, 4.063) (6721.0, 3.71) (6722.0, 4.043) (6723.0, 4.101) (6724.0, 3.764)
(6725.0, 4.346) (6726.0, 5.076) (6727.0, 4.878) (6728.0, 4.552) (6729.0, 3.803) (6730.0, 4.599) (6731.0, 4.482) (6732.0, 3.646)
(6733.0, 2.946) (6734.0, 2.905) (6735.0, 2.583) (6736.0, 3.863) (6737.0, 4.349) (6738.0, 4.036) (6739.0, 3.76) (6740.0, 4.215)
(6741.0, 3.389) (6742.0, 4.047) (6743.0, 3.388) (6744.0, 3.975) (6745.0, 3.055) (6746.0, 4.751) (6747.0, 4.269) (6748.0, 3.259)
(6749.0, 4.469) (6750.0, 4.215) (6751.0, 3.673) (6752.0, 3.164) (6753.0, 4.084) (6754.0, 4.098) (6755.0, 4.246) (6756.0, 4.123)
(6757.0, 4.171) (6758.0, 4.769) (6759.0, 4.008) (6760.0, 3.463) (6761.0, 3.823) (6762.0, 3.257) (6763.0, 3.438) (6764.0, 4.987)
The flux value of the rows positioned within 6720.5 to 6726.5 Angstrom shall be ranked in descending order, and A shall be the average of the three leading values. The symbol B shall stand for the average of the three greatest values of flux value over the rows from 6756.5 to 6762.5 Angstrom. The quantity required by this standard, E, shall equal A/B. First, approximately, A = 4.51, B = 4.3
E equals 1.04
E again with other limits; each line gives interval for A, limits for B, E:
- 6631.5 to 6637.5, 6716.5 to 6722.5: 0.88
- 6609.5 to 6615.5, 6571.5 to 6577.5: 0.94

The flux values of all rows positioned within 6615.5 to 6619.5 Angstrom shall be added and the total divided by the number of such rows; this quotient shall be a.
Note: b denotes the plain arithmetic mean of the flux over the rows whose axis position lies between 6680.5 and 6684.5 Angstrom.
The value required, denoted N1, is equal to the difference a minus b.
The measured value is -0.7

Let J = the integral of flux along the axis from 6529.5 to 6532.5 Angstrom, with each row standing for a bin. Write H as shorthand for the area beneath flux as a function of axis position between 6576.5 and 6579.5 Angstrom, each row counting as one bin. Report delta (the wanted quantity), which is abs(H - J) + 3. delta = 4.8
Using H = 10.9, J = 12.7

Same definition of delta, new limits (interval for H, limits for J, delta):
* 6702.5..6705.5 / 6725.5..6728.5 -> 6.6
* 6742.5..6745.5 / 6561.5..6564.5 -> 5.8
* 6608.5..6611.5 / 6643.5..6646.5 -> 3.1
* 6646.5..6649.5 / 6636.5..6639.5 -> 3.3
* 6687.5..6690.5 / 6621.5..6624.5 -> 3.7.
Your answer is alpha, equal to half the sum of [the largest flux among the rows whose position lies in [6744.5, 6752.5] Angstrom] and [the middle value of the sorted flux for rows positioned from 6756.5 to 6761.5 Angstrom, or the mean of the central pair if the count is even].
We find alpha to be 4.38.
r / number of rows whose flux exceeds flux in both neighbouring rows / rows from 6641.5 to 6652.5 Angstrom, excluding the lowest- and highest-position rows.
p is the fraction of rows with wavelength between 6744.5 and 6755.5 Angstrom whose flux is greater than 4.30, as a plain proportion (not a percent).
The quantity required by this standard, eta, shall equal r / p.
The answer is 22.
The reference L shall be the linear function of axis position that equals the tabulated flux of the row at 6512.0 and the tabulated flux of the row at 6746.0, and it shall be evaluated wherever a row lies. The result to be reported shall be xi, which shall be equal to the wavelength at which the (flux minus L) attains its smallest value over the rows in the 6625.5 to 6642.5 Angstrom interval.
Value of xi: 6628.0 Angstrom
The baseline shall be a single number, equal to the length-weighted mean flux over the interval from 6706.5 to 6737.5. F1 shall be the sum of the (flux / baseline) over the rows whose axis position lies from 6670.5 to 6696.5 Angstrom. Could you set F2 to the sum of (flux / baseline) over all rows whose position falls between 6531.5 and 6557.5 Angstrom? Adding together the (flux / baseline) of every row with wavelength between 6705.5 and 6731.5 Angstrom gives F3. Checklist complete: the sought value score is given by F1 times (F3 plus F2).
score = 1391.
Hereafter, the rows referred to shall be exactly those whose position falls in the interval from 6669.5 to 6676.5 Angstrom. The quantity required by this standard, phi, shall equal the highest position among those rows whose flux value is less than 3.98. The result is 6676.0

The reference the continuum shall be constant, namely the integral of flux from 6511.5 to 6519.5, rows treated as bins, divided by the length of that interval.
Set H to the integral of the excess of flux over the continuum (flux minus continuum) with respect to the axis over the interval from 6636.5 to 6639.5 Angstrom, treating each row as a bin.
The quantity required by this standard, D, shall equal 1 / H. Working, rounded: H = 1.5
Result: 0.66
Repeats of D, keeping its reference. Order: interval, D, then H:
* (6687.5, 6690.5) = 0.86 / 1.2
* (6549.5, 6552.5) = 0.97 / 1.0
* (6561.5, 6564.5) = 0.42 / 2.4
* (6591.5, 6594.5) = 0.70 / 1.4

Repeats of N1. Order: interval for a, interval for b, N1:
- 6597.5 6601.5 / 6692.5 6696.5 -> 0.3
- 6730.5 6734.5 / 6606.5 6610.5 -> -1.1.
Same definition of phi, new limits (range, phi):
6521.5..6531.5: 6529.0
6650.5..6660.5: 6660.0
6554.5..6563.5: 6560.0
